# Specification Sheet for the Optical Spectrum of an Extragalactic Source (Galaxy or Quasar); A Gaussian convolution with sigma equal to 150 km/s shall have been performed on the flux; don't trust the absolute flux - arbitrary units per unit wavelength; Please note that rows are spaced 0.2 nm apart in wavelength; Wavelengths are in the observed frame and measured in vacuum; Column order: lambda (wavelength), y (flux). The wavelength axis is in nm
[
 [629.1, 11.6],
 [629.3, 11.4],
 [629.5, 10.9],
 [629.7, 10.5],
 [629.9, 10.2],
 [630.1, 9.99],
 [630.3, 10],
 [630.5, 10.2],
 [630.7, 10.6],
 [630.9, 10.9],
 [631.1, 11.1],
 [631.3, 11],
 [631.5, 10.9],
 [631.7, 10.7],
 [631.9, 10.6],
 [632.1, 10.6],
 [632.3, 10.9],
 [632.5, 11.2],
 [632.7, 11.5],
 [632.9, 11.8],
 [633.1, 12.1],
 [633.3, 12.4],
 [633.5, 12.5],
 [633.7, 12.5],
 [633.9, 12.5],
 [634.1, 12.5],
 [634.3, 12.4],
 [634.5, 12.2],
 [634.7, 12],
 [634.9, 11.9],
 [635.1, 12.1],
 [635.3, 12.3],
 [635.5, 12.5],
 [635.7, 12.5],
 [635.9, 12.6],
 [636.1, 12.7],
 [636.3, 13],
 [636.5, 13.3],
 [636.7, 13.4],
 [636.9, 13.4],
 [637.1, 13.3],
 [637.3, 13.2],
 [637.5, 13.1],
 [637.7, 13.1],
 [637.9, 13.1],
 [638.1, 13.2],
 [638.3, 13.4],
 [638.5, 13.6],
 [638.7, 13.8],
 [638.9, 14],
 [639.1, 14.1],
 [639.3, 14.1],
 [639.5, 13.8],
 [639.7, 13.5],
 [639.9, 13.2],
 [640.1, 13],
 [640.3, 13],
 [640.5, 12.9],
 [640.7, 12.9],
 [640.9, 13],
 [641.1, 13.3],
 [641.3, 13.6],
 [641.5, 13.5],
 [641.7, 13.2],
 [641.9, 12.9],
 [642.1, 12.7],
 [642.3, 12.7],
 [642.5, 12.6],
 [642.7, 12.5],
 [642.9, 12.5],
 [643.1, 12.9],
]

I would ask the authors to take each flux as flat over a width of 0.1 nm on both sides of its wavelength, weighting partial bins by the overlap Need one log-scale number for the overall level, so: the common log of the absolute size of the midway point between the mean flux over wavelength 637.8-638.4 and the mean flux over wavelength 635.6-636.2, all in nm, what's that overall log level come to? 1.11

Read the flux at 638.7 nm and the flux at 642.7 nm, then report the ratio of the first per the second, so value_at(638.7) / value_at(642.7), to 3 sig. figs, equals 1.10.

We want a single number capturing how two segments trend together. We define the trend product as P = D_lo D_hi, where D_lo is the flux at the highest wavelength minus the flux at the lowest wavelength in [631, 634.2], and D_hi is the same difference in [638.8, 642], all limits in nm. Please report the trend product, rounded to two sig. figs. -1.5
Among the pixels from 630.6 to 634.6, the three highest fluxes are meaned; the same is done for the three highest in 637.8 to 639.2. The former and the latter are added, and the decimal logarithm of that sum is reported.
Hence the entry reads 1.42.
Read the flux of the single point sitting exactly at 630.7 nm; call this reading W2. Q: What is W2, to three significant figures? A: 10.6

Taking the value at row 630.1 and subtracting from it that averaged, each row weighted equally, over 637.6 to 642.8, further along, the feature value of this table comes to -3.3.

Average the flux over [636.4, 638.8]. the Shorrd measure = 13.3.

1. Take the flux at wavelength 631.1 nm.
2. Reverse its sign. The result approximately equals -11.1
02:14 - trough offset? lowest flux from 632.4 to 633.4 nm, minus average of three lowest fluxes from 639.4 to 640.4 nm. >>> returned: -1.9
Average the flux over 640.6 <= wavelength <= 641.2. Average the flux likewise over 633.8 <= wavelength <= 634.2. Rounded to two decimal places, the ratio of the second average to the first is 0.96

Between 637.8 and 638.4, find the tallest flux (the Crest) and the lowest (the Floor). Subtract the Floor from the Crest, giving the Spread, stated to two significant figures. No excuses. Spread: 0.30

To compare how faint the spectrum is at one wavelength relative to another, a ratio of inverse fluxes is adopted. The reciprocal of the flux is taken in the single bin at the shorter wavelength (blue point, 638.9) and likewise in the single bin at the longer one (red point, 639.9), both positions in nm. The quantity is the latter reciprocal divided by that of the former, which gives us 1.06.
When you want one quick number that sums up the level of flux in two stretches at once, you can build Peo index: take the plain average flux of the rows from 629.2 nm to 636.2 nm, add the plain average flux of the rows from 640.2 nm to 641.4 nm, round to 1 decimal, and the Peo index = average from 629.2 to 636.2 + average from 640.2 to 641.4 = 24.6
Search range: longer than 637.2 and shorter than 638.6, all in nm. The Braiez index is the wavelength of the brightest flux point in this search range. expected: 638.5 nm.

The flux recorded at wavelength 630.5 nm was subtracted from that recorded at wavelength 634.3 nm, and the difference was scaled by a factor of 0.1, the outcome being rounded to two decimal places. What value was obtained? 0.22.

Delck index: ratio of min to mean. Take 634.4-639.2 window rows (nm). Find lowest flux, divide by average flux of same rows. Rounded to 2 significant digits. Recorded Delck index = 0.92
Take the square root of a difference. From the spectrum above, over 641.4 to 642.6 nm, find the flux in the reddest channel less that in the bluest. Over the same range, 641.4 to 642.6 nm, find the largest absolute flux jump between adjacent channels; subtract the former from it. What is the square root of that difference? 1.1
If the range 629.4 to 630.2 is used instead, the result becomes 1.1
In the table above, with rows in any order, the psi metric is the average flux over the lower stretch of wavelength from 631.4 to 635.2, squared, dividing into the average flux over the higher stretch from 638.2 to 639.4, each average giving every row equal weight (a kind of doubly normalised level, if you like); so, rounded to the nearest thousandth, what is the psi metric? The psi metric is 0.100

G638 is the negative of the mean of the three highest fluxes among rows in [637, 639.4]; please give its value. -14.07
